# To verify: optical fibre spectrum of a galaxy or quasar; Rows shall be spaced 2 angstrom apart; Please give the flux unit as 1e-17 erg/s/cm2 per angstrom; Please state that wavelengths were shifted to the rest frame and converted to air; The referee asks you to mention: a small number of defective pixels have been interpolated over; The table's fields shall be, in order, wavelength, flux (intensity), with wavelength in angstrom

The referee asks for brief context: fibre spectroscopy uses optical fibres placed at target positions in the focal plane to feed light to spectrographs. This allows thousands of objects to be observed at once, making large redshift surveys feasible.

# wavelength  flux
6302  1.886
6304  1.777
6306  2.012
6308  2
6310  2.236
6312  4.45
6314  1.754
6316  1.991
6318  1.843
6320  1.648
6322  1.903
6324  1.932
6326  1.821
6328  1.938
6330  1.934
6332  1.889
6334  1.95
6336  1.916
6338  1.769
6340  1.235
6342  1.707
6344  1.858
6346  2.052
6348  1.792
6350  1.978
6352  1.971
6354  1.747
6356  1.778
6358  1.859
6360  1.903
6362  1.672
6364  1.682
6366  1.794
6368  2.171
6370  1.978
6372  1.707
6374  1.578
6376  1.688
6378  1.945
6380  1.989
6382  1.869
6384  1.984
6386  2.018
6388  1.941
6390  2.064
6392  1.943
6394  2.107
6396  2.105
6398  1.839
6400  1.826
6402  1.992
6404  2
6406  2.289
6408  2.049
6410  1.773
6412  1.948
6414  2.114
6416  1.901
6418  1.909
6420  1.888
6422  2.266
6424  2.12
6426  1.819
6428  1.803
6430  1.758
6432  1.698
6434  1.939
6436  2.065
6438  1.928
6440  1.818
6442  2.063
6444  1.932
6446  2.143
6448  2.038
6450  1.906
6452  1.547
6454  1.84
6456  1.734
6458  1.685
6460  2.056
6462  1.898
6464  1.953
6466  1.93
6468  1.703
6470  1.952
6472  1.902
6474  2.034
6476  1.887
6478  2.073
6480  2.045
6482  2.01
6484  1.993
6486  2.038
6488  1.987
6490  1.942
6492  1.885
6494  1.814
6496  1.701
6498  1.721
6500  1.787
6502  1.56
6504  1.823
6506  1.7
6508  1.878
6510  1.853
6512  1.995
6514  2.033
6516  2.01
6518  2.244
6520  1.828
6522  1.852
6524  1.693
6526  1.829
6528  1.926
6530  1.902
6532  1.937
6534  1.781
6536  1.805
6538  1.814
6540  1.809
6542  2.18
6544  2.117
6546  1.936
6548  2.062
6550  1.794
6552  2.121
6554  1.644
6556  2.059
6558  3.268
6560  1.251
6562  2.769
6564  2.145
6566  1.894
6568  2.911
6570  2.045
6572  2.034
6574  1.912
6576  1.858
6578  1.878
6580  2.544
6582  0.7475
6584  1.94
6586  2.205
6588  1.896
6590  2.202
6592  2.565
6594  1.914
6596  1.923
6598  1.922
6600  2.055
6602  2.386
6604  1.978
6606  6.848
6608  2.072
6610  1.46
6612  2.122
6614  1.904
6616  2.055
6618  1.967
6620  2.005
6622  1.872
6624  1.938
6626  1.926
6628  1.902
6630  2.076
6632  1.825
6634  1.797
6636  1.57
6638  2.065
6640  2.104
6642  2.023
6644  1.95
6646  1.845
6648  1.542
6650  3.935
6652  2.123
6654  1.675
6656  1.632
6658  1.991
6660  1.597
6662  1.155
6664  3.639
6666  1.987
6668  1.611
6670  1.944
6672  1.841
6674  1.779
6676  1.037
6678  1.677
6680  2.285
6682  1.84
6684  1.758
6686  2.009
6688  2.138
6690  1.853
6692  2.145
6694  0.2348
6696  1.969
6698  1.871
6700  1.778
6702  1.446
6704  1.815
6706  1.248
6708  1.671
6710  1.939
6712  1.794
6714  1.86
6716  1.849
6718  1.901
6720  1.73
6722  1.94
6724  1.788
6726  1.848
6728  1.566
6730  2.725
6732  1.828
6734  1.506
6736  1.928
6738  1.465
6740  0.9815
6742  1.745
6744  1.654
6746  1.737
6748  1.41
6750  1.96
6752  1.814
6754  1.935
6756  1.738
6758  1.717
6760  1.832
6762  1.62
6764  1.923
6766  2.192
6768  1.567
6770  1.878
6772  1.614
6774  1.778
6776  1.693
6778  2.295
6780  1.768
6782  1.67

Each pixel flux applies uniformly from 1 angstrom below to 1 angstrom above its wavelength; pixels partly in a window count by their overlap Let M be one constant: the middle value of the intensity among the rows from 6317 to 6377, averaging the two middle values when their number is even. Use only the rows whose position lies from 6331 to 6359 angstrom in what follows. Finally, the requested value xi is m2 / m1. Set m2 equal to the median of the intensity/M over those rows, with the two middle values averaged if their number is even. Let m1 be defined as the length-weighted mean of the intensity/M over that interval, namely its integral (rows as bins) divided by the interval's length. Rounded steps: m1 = 0.98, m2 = 1.004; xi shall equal 1.02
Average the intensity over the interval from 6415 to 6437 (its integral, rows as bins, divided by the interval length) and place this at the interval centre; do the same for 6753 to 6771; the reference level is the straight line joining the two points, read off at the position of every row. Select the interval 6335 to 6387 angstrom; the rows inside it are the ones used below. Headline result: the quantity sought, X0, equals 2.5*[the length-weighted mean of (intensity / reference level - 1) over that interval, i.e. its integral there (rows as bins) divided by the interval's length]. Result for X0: -0.14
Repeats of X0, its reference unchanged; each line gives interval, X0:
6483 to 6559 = 0.05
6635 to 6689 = 0.14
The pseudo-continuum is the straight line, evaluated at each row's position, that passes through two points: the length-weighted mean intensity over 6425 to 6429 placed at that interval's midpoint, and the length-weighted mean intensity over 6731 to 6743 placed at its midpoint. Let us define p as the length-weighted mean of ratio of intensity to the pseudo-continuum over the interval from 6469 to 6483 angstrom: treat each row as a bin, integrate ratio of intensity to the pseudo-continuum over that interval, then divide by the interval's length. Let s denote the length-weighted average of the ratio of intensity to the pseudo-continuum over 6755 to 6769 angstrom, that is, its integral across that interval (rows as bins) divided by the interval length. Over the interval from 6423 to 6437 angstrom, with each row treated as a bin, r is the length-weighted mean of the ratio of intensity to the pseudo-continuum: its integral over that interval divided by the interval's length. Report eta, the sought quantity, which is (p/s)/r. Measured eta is 0.93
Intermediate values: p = 1.12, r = 1.04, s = 1.16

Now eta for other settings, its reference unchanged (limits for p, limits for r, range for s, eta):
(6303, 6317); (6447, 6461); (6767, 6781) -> 1.03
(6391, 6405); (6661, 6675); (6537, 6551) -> 0.77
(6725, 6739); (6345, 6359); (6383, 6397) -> 1.05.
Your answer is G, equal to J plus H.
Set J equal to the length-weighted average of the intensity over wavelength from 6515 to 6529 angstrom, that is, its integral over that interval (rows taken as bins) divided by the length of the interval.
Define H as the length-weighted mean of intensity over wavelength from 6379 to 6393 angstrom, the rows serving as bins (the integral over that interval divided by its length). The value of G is 3.88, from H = 1.97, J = 1.91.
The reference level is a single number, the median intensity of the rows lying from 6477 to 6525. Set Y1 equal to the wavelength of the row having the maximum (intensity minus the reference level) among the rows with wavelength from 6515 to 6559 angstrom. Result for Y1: 6558 angstrom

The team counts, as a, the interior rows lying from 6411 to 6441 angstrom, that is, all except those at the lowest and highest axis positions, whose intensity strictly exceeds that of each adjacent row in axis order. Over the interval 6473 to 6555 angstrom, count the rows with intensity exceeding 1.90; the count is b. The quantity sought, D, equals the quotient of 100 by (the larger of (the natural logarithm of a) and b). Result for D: 5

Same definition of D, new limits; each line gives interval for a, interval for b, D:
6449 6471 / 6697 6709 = 91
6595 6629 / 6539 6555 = 20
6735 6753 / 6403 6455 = 6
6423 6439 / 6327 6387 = 7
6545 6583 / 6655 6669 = 33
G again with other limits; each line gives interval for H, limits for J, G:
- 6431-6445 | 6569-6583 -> 3.78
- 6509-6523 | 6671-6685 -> 3.72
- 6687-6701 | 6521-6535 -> 3.56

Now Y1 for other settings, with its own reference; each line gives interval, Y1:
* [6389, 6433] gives 6406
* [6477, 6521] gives 6518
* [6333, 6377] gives 6368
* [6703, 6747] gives 6730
